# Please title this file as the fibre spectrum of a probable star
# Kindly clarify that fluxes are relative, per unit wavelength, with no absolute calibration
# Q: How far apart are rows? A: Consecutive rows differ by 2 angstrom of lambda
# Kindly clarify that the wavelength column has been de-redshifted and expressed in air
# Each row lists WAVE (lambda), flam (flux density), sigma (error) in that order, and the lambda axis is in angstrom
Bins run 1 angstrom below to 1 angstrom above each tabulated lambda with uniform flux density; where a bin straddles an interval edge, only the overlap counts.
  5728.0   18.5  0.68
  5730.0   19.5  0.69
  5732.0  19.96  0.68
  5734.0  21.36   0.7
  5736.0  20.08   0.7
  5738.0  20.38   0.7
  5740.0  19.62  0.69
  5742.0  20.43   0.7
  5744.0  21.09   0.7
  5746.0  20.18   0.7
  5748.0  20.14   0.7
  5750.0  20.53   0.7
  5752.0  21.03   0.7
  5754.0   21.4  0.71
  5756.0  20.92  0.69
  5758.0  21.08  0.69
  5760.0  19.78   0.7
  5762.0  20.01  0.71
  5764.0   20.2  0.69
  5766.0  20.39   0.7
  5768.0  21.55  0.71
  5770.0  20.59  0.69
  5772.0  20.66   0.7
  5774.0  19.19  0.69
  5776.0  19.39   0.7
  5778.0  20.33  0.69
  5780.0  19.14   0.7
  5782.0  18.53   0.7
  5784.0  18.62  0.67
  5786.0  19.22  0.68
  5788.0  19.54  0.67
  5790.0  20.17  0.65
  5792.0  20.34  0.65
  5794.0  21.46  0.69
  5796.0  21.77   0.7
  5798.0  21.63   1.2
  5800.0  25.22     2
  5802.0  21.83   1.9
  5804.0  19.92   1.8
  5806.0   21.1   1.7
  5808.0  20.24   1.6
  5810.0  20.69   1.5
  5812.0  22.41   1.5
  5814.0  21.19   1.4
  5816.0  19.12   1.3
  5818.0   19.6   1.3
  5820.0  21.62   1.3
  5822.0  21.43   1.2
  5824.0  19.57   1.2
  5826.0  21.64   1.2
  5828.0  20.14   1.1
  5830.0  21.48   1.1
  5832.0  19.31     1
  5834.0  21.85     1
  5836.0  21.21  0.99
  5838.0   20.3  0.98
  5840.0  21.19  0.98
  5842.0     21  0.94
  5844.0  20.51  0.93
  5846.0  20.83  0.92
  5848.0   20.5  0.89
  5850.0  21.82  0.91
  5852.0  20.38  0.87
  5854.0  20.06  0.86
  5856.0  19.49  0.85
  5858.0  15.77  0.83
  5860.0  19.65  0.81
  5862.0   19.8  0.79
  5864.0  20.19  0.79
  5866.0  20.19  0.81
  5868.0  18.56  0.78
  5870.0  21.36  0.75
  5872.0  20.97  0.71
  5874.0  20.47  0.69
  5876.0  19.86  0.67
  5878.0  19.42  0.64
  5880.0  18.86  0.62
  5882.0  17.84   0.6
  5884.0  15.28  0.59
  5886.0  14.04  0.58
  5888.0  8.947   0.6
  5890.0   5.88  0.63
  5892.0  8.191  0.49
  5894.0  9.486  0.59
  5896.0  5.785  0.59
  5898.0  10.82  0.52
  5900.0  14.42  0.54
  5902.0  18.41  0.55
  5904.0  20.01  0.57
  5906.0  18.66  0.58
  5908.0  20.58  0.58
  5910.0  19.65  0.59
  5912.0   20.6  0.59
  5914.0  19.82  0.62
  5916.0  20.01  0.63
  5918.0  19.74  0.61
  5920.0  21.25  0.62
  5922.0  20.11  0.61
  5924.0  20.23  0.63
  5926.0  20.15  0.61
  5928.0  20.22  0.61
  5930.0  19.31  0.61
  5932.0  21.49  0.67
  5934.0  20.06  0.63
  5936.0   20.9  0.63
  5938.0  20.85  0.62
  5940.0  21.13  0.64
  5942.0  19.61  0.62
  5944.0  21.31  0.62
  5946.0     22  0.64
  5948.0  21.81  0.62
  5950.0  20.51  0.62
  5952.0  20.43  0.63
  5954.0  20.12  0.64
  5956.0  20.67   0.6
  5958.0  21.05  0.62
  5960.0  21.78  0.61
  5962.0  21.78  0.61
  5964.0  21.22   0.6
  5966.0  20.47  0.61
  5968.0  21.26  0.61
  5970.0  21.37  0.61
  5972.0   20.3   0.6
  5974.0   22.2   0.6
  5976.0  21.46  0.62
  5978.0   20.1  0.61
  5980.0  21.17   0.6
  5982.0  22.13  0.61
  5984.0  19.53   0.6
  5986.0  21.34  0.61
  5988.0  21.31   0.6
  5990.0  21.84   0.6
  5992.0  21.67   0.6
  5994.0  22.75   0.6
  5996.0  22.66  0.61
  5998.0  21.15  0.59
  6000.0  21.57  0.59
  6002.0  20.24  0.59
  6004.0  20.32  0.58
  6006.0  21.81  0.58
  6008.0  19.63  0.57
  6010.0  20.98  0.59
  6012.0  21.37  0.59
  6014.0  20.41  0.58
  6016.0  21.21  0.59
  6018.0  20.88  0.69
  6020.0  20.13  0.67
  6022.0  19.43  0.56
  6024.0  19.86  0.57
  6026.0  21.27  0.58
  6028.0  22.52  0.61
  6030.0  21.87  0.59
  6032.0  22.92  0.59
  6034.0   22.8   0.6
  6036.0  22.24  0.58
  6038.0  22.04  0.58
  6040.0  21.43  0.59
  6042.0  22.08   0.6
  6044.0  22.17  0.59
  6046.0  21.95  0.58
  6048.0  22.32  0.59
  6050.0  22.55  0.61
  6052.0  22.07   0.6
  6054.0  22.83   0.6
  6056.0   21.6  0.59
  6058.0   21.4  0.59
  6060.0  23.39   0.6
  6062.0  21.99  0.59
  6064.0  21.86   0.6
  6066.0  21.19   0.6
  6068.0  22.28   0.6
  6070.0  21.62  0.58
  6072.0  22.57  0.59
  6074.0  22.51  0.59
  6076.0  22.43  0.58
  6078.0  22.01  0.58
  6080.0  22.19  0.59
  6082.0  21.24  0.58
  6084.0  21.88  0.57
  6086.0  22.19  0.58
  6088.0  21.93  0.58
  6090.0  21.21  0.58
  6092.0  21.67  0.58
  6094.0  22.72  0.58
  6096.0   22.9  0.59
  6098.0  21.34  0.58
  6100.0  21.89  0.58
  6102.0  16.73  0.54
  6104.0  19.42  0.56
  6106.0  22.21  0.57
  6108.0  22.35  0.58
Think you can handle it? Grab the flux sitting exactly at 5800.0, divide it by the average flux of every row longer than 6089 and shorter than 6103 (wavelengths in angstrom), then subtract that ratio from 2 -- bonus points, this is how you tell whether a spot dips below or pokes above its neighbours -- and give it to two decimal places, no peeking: 0.81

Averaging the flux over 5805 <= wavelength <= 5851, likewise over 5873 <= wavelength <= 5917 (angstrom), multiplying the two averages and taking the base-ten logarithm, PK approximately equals 2.52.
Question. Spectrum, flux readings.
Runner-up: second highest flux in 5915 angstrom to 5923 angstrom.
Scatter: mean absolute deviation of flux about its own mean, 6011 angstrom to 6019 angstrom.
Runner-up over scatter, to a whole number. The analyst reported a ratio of 62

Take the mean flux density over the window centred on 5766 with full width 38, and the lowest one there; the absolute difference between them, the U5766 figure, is 1.7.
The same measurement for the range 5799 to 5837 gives 1.9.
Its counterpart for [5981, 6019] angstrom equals 1.7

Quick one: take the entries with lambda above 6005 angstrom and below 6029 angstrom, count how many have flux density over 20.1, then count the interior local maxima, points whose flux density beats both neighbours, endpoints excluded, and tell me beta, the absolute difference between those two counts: 7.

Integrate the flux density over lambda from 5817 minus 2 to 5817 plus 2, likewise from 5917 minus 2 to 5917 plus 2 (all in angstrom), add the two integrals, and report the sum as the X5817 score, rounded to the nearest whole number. 157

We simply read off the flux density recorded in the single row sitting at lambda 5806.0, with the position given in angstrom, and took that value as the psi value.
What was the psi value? 21.1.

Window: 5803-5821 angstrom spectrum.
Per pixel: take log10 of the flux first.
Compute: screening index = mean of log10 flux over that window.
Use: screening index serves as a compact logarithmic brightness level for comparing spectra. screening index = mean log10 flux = 1.31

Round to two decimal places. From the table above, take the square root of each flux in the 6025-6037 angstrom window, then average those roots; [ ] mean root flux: 4.72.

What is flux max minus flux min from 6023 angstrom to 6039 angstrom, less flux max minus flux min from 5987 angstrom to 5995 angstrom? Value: 1.6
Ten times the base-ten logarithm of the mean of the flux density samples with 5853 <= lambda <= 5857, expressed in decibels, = 13.0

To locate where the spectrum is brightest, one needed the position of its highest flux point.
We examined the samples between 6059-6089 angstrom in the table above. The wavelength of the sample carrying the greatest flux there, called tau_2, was 6060.0 angstrom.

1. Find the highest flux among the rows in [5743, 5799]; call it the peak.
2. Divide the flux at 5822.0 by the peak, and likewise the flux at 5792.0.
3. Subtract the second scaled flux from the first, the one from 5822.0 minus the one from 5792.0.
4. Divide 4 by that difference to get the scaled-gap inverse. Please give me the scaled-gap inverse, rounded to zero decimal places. 80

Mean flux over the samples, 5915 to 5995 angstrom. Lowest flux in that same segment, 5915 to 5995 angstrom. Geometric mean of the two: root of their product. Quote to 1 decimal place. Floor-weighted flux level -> 20.1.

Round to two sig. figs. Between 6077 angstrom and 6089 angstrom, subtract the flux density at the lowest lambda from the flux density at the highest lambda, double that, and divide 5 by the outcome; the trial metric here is -31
